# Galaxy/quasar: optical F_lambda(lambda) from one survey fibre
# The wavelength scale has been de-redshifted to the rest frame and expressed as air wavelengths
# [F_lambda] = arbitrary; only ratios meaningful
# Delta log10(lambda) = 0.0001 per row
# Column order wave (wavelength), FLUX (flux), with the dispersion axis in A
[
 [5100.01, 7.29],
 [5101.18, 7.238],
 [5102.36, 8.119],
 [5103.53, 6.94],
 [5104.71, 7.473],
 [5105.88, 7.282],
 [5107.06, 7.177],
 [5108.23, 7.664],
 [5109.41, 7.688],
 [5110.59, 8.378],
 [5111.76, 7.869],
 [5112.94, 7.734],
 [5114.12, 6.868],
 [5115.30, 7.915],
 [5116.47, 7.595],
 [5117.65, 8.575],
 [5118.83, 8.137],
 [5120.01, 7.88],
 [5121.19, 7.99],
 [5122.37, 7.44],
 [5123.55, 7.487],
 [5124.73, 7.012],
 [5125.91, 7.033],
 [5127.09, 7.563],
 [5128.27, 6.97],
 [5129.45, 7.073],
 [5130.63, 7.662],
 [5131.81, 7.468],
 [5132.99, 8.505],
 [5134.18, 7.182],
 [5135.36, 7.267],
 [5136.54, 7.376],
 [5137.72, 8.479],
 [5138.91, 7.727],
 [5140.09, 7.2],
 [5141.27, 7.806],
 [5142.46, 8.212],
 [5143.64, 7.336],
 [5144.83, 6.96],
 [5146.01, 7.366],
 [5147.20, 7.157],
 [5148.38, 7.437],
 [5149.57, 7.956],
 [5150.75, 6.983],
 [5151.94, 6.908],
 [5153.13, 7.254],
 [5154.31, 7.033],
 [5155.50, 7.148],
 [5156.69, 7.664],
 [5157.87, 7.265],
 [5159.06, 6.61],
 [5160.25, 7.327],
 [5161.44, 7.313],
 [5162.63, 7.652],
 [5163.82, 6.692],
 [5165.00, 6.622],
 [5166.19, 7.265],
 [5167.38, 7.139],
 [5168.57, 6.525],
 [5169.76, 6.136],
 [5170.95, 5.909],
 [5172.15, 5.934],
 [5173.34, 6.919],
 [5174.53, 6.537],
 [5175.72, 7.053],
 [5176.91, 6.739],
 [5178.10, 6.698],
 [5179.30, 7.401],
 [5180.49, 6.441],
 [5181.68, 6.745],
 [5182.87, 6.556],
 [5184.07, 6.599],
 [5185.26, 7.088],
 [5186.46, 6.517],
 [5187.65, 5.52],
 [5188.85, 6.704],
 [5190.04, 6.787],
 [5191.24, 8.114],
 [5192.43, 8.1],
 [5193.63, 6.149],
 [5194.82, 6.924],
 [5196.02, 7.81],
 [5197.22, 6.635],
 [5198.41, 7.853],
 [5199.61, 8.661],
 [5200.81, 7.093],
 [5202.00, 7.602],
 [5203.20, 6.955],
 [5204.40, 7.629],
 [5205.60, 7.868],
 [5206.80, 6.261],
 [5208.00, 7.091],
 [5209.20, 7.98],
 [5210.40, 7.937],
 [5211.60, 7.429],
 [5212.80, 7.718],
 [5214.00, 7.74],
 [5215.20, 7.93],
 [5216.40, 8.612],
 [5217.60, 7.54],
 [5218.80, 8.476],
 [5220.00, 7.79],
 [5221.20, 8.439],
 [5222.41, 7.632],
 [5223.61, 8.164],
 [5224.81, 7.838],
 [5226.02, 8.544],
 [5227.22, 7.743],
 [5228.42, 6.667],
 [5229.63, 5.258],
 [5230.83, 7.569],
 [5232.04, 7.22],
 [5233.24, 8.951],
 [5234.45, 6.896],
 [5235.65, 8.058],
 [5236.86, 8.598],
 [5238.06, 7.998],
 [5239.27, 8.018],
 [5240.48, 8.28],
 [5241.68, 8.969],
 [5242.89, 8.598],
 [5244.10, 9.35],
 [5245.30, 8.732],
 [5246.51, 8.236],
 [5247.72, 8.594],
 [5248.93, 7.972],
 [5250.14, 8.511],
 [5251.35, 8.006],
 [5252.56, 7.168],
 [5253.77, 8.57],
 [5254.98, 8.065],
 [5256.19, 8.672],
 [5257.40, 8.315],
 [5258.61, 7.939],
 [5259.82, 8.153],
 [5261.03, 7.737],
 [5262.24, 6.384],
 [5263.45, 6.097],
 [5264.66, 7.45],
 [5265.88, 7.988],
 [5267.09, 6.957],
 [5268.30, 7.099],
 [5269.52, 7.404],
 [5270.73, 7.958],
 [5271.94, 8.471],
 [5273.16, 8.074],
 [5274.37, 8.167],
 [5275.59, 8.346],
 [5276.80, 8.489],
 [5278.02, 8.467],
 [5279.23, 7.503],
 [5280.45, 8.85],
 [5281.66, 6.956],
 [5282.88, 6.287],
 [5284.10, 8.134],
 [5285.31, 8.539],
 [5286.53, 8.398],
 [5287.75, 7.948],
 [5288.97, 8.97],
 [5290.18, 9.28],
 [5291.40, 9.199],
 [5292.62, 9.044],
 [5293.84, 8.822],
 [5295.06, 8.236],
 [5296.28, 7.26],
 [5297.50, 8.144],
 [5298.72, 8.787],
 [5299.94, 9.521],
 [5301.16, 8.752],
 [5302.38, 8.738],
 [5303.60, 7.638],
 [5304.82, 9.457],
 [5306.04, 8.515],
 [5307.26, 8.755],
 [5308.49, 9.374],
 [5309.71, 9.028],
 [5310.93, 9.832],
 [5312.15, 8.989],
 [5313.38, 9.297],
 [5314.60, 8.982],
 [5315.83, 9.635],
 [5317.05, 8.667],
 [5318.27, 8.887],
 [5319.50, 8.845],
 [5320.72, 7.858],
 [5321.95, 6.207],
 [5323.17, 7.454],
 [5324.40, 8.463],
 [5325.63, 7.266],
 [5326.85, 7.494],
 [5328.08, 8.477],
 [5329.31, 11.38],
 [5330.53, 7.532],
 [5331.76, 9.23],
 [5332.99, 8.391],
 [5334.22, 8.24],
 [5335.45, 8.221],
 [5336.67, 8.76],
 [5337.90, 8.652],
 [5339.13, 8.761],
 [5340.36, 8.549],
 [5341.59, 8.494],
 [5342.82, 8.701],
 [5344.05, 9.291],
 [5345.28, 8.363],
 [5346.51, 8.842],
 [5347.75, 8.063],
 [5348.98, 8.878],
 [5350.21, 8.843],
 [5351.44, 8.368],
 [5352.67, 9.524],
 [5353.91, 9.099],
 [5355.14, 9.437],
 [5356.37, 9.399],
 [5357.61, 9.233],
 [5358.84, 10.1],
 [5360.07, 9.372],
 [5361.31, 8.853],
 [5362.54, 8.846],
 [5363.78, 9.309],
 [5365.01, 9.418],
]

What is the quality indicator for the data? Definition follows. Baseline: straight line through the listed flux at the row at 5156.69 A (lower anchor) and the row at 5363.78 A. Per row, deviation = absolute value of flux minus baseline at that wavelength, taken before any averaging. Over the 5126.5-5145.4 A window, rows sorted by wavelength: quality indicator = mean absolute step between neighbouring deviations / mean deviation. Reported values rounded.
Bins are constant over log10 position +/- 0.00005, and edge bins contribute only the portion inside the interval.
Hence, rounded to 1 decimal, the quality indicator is 1.0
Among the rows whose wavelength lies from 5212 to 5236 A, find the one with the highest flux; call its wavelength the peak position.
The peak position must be 5233.24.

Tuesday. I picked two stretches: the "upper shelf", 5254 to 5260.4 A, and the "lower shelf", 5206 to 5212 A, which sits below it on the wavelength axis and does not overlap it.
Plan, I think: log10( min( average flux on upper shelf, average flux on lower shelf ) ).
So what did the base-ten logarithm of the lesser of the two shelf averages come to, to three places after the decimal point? 0.866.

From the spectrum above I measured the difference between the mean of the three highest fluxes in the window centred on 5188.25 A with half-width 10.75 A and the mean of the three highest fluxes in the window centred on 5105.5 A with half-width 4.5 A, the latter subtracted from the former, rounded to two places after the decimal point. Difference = 0.20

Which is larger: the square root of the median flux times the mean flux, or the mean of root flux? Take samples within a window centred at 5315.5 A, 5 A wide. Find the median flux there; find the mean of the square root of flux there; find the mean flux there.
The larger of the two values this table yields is 9.1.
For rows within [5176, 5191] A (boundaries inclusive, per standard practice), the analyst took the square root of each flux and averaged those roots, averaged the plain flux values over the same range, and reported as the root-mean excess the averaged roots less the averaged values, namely -4.1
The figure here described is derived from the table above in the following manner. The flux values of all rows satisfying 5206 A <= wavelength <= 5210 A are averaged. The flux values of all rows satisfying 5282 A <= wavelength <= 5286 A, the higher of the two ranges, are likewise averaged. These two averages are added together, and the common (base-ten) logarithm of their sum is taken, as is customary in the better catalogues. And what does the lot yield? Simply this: 1.17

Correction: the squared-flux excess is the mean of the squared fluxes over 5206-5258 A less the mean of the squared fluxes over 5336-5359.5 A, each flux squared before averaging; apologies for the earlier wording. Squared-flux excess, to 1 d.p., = -15.8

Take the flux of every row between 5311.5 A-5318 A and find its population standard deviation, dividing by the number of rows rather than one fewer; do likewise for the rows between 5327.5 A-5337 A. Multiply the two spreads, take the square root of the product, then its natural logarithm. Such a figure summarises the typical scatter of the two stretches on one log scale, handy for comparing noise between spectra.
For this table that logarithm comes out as -0.52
